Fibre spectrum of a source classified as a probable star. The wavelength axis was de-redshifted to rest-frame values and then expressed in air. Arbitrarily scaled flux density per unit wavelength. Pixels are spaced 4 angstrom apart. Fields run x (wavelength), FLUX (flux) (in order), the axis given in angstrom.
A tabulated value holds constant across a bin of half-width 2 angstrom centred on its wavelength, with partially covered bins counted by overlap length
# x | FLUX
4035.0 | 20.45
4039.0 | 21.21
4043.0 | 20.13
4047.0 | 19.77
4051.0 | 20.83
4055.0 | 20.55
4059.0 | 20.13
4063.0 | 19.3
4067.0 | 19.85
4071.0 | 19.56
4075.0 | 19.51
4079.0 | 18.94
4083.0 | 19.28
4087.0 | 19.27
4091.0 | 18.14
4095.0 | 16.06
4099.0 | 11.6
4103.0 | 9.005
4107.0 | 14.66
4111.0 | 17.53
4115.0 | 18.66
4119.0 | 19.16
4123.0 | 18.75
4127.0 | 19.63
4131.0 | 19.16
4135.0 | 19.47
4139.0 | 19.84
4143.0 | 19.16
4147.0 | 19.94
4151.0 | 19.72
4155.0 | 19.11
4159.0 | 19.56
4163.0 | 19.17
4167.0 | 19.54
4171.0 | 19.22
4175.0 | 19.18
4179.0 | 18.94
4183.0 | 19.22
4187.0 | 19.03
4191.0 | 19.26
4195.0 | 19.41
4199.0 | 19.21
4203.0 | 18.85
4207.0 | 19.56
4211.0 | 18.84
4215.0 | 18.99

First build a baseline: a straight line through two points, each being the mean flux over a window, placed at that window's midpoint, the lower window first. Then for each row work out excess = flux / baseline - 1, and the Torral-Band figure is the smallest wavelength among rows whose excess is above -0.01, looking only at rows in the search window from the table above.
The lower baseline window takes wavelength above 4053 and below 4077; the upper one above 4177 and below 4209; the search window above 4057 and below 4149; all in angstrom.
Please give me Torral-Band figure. 4059.0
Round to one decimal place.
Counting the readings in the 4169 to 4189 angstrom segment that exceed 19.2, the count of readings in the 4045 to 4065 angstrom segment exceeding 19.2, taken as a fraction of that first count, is 2.5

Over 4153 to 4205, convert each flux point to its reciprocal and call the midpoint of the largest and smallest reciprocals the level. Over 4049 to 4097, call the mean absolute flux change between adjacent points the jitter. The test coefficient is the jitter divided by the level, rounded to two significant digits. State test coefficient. 11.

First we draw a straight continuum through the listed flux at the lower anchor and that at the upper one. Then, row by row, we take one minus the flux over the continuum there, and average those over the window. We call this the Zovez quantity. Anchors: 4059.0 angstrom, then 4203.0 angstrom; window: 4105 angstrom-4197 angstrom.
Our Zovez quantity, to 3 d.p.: 0.015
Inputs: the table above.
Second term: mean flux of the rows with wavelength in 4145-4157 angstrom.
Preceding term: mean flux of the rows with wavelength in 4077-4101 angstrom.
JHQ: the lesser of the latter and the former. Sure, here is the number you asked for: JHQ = 17.2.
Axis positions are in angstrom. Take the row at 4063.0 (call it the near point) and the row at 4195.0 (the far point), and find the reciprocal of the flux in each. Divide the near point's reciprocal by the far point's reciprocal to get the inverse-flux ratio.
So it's 1.006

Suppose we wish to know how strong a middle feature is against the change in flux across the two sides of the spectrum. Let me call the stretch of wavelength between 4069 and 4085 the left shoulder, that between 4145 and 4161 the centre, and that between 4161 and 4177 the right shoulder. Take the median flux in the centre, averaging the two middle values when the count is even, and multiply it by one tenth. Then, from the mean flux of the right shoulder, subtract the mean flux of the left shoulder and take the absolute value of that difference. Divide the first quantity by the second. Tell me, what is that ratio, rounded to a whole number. 44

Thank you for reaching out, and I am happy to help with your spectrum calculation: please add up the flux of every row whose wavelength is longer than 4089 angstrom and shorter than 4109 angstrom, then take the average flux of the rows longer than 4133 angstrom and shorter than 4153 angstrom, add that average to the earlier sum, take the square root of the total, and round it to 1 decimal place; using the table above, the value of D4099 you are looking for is 9.4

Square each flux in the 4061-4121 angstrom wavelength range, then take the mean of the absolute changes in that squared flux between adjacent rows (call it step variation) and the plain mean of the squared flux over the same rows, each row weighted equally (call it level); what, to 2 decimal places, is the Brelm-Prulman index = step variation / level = 0.15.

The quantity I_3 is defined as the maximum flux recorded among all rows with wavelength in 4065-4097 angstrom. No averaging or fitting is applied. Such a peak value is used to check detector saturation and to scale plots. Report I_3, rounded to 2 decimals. 19.85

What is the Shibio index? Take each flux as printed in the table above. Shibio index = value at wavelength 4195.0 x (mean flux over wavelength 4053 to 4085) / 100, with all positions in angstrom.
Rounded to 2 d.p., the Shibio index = 3.81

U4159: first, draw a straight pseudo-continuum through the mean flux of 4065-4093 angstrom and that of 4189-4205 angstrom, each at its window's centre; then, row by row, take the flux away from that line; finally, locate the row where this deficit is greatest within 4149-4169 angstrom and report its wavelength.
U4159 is 4155.0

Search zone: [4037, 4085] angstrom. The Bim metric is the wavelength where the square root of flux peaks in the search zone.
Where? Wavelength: 4039.0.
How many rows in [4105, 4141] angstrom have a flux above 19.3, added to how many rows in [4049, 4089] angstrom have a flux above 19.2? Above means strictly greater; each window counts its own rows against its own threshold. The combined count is 12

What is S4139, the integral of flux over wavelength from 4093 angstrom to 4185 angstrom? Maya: 1665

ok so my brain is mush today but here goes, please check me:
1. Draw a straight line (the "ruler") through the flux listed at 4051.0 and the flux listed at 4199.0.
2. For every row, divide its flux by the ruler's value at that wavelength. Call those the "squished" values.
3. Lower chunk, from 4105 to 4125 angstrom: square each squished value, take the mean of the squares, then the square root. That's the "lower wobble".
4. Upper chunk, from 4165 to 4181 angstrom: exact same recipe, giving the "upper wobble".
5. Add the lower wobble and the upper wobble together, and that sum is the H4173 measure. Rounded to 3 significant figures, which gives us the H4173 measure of 1.87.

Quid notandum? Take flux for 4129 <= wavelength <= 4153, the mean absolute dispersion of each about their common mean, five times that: 1.4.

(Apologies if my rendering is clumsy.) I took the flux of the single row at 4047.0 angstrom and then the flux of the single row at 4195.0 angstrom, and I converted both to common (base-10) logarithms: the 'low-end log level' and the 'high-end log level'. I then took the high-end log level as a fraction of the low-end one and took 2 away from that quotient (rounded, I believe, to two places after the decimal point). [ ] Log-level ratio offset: -1.01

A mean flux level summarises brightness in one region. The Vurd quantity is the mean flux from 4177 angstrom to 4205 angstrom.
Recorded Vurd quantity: 19.1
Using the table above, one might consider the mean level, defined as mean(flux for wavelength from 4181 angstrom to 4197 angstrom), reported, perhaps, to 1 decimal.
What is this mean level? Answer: 19.2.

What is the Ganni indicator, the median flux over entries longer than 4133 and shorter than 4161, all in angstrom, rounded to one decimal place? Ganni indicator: 19.6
